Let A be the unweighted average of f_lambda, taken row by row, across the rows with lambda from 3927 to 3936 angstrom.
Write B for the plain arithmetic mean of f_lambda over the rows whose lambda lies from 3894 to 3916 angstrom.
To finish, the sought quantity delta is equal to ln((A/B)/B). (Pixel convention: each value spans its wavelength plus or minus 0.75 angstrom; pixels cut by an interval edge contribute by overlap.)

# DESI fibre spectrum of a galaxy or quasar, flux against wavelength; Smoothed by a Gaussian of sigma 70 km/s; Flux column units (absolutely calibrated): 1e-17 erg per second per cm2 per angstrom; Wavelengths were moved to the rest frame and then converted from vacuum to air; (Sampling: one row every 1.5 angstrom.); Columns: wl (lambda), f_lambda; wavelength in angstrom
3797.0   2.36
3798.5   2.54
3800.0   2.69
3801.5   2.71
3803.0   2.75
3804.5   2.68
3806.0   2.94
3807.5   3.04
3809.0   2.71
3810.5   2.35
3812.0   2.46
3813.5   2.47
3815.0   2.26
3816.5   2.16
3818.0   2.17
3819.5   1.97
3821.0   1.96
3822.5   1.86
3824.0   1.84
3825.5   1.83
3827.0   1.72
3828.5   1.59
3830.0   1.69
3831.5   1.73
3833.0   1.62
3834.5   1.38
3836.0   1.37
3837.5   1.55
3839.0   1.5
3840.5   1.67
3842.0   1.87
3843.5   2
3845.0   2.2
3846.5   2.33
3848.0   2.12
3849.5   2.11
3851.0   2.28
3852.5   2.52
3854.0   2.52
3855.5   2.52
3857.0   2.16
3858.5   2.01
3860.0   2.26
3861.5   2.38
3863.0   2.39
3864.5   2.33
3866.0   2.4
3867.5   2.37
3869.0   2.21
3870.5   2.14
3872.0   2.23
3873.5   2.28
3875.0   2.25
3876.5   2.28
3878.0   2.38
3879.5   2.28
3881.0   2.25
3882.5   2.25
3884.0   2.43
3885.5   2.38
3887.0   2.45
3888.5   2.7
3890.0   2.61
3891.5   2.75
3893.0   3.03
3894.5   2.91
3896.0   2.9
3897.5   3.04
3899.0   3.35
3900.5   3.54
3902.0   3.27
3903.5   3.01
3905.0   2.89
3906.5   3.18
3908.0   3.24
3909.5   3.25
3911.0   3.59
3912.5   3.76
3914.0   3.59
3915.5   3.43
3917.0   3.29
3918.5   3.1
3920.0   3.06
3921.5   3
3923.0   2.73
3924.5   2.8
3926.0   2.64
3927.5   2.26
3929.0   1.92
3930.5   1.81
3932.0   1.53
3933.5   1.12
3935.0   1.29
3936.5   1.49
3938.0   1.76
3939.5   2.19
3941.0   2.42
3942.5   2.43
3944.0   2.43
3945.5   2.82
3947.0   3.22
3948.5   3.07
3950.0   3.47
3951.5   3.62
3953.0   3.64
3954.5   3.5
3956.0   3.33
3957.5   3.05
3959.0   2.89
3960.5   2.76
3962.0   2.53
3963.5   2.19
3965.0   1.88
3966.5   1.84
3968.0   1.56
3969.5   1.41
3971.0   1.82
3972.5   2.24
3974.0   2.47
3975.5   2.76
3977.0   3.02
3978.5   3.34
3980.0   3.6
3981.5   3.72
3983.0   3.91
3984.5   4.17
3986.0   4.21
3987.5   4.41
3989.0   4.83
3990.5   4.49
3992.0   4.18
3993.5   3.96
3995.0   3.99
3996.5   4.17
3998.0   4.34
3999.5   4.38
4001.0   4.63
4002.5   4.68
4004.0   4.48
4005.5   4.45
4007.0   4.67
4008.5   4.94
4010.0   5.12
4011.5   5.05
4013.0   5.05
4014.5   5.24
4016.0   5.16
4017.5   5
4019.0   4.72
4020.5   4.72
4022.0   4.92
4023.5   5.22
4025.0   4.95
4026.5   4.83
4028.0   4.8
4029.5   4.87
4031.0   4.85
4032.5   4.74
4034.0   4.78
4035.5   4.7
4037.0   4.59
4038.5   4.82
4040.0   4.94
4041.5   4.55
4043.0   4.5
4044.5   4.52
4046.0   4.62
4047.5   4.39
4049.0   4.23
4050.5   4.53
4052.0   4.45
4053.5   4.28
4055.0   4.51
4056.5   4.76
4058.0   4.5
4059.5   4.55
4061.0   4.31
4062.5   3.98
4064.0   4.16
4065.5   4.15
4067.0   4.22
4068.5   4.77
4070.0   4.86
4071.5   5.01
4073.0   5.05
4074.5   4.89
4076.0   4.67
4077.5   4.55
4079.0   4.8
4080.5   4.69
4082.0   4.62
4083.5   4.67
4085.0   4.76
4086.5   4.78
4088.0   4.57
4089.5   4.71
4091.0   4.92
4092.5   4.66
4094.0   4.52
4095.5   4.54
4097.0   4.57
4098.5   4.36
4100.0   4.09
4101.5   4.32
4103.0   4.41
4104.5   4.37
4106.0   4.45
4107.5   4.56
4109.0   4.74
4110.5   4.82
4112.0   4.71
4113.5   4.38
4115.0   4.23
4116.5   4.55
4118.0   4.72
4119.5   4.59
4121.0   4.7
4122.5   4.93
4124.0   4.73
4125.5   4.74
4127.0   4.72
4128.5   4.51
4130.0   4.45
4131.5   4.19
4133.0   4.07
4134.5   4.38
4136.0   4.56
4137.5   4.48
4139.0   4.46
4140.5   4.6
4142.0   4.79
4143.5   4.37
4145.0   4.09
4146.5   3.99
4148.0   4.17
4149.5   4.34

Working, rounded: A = 1.7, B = 3.3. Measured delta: -1.9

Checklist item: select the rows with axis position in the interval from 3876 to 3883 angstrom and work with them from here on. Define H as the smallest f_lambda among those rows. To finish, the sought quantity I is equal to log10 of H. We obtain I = 0.35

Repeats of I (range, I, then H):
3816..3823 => 0.27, 1.86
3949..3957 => 0.52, 3.33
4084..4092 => 0.66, 4.57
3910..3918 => 0.52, 3.29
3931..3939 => 0.05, 1.12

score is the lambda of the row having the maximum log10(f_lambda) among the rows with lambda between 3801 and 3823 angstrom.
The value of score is 3807.5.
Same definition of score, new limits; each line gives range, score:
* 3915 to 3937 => 3915.5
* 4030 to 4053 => 4040.0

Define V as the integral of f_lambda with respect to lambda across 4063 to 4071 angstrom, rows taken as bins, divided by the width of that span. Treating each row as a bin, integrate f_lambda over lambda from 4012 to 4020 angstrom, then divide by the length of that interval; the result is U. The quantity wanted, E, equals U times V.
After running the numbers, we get 22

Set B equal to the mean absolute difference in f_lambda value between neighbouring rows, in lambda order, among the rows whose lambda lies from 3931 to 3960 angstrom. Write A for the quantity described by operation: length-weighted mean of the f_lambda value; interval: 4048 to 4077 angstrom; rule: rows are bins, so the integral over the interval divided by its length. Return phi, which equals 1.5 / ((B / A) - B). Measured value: -8.7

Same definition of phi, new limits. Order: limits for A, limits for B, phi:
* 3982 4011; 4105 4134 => -12.5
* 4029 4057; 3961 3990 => -7.6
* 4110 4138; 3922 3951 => -7.9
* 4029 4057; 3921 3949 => -8.1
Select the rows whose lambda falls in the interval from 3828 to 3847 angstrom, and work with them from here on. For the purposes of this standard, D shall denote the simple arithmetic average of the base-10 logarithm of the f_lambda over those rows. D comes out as 0.23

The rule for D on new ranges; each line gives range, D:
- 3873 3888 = 0.37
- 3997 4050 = 0.68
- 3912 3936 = 0.39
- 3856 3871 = 0.35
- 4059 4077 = 0.66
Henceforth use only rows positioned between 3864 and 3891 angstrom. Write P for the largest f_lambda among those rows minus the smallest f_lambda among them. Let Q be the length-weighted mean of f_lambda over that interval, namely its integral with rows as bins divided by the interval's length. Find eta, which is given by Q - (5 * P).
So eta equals 0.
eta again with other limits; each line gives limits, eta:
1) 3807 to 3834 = -5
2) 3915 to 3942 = -9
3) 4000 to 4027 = 1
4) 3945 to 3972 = -8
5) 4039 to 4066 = 0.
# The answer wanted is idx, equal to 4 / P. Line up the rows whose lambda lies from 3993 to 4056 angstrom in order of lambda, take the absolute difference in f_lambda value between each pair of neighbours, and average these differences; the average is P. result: 28.1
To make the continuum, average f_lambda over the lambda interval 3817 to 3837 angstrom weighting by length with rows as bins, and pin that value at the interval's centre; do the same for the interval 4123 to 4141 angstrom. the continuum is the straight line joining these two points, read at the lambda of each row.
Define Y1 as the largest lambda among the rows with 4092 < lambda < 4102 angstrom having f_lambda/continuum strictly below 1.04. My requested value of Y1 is 4101.5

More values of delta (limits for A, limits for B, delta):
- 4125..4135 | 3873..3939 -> -0.5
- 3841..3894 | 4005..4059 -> -2.3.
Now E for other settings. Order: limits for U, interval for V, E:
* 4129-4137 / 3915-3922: 14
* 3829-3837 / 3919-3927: 4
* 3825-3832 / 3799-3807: 5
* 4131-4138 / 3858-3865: 10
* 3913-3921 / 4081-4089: 15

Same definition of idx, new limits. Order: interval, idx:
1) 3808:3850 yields 34.2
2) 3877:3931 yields 25.1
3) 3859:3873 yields 52.5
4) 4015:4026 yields 19.8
